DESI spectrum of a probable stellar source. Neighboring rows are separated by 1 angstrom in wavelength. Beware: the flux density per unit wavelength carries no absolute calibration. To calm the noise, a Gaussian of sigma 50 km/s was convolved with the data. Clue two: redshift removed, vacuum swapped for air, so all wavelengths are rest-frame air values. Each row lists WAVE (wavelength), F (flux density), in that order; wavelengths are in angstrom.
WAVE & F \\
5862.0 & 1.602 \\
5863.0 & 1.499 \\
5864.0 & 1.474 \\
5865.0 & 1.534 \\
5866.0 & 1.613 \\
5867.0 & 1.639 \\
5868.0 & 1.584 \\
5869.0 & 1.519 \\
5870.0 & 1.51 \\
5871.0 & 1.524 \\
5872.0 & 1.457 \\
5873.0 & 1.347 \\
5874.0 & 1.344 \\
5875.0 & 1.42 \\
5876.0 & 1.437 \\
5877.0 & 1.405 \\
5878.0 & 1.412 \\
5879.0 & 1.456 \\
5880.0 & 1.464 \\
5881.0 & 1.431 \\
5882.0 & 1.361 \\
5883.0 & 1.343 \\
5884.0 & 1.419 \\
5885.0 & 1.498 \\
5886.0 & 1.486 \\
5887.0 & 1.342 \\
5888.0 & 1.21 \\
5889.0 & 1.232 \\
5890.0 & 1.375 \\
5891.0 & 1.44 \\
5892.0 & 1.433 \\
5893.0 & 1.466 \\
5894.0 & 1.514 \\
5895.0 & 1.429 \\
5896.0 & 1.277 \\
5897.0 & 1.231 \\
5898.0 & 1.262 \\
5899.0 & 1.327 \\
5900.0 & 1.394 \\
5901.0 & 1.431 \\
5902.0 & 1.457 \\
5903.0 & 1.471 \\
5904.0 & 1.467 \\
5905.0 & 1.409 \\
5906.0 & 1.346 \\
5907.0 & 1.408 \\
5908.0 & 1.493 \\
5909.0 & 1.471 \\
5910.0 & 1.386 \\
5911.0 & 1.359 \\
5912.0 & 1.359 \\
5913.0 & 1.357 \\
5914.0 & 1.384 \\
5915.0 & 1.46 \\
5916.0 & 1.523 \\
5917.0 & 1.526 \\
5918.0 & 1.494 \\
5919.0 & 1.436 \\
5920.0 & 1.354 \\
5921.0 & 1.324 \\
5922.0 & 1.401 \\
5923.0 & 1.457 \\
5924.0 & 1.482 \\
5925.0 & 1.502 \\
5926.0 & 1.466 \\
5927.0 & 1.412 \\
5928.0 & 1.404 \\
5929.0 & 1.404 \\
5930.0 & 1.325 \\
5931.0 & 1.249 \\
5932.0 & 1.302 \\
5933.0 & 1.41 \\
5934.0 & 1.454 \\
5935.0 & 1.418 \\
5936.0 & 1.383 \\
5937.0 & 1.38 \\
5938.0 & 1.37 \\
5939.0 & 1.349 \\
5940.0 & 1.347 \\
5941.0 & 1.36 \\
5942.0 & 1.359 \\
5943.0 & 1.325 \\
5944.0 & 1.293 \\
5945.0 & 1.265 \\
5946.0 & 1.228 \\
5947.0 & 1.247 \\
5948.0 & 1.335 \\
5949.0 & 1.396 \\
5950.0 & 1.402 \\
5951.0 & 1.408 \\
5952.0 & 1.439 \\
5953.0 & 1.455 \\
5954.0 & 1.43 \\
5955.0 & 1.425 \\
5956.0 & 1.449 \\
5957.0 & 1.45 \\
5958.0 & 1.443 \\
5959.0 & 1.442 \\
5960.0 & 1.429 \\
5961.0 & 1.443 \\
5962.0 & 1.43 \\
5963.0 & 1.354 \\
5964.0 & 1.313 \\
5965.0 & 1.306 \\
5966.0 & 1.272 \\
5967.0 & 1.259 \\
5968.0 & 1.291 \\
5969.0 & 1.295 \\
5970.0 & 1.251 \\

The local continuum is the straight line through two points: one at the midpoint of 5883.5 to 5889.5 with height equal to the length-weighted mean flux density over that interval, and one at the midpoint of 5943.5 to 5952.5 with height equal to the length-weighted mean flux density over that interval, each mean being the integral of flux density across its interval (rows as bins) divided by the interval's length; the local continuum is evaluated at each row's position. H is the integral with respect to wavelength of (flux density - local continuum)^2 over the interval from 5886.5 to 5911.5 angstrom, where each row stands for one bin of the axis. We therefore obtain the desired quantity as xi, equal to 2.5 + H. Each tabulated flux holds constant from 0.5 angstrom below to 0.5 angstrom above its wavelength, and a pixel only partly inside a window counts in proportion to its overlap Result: 2.71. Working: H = 0.21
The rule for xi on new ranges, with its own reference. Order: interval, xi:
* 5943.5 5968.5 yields 2.68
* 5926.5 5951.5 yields 2.59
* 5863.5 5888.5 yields 2.87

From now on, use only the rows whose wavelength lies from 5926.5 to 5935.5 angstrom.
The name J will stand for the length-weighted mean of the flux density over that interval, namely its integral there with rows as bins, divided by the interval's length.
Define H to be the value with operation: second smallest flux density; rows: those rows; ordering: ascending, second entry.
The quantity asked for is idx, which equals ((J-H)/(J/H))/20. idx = 0.003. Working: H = 1.302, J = 1.38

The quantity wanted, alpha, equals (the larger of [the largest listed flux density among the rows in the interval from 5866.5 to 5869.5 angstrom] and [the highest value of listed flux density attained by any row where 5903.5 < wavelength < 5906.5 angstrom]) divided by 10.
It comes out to 0.164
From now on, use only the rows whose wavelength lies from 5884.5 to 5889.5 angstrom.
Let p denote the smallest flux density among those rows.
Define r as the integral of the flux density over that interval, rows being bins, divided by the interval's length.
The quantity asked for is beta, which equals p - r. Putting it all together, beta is -0.14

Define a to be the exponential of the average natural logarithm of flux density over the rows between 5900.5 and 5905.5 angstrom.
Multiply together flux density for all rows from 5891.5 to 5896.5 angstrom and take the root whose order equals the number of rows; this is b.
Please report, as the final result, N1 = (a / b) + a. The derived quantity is 2.46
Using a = 1.45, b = 1.42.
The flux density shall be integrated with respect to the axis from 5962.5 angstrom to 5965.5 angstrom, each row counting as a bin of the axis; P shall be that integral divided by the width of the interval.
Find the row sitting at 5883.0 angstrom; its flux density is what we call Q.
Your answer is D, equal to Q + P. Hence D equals 2.67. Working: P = 1.32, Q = 1.343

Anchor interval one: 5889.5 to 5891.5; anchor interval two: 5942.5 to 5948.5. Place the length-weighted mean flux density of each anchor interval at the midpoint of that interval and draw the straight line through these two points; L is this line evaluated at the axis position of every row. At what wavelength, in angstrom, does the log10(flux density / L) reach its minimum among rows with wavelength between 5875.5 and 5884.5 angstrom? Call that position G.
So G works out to 5883.0 angstrom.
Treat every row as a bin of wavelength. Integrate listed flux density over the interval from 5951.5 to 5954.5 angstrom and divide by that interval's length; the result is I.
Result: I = 1.44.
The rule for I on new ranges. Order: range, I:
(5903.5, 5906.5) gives 1.41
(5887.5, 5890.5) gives 1.27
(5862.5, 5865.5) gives 1.50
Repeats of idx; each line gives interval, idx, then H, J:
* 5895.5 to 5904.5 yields 0.005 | 1.262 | 1.37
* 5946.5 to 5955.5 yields 0.003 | 1.335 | 1.39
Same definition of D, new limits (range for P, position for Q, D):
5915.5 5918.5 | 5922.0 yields 2.92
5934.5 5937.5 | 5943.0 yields 2.72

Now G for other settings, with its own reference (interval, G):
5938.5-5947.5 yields 5946.0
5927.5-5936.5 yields 5931.0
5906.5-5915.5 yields 5911.0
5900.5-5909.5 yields 5906.0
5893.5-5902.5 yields 5897.0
